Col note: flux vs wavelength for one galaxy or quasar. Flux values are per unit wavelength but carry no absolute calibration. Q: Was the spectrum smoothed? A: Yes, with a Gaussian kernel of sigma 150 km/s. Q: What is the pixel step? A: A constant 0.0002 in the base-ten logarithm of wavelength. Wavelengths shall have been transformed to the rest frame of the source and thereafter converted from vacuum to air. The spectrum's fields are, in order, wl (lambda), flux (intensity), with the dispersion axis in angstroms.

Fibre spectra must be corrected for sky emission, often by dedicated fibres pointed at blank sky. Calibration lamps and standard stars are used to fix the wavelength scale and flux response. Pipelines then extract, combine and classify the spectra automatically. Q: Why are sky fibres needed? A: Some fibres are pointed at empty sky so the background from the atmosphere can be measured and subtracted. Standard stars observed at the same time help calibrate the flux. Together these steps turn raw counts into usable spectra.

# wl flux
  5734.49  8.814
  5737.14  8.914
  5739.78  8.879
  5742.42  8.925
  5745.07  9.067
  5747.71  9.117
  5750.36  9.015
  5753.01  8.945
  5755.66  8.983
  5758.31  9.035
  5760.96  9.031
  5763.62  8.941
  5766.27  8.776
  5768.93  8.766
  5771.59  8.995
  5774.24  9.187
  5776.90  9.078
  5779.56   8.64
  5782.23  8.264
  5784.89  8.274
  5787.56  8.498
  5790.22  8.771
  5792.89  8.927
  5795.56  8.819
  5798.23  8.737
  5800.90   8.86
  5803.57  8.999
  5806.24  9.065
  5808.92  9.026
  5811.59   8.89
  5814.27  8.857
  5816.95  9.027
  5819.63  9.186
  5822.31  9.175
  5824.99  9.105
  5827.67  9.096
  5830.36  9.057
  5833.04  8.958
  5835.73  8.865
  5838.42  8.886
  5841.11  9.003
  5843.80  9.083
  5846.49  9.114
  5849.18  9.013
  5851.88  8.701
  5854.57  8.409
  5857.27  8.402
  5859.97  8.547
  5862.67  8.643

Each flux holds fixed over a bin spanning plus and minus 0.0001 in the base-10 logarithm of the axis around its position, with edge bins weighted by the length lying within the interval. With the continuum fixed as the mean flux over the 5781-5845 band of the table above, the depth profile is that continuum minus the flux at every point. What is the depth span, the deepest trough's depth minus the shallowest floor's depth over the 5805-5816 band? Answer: 0.21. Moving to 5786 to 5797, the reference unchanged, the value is 0.43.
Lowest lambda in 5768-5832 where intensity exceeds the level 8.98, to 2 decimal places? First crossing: 5771.59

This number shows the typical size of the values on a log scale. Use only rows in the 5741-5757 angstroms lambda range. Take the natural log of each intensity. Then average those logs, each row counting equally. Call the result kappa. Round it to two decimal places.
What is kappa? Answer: 2.20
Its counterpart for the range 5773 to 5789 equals 2.16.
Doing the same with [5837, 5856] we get 2.18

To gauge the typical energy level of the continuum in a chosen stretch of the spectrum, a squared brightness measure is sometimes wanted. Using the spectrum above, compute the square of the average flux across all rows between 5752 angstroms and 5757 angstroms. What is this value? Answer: 80.4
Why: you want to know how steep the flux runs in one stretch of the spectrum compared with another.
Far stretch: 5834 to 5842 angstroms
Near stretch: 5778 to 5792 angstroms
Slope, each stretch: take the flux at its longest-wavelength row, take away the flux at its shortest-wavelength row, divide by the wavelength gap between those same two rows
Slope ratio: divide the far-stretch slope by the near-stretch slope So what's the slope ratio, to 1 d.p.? 2.1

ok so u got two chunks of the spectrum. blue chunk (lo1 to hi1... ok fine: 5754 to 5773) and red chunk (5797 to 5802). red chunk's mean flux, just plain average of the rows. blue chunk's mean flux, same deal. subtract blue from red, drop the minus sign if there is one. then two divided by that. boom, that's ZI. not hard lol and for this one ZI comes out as 15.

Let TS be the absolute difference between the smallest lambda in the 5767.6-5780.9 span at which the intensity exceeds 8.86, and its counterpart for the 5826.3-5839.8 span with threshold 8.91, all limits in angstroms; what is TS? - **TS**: 56.1 angstroms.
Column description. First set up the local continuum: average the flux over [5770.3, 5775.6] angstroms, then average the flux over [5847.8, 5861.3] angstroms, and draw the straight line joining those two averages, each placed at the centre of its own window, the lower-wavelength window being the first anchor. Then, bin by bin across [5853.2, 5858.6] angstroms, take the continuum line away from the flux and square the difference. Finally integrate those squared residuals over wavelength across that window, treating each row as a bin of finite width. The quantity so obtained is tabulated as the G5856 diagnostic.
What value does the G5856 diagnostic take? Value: 0.22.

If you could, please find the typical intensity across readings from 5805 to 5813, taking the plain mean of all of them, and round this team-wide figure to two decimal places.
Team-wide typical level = 8.99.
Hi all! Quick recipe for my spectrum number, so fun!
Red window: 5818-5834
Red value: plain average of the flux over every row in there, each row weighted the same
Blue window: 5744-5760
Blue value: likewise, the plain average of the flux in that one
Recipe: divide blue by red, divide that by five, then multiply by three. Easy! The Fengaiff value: 0.595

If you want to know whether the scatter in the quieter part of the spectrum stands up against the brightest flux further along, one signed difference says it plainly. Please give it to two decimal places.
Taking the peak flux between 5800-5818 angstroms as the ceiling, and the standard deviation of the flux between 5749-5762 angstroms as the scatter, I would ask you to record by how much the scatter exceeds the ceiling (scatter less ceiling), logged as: -9.03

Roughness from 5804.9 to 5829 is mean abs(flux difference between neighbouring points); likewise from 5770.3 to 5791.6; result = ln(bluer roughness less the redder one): -1.9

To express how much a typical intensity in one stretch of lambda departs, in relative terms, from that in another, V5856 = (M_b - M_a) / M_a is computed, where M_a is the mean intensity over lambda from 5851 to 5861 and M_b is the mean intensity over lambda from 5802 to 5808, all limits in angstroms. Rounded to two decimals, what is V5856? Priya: 0.06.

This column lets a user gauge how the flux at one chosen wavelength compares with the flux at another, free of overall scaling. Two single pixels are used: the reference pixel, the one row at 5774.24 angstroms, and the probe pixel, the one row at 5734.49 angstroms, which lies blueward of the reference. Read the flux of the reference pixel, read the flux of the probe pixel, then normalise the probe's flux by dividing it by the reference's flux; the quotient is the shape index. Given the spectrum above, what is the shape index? 0.96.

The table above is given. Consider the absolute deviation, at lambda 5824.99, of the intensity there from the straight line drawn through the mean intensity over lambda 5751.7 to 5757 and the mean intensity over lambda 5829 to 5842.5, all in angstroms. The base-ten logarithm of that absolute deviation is -0.82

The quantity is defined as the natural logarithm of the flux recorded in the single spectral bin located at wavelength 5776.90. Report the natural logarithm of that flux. 2.21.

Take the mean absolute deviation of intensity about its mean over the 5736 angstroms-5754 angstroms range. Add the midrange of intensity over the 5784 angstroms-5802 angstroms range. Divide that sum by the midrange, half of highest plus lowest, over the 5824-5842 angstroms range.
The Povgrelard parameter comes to 0.97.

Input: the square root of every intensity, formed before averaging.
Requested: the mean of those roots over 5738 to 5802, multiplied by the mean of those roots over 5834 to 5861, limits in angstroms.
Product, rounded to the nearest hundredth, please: 8.83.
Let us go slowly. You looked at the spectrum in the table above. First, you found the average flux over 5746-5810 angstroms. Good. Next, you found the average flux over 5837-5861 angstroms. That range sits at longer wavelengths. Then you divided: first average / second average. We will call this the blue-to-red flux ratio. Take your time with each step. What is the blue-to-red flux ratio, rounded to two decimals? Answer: 1.01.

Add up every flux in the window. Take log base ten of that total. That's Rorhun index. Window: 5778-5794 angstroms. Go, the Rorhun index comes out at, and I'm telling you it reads 1.71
